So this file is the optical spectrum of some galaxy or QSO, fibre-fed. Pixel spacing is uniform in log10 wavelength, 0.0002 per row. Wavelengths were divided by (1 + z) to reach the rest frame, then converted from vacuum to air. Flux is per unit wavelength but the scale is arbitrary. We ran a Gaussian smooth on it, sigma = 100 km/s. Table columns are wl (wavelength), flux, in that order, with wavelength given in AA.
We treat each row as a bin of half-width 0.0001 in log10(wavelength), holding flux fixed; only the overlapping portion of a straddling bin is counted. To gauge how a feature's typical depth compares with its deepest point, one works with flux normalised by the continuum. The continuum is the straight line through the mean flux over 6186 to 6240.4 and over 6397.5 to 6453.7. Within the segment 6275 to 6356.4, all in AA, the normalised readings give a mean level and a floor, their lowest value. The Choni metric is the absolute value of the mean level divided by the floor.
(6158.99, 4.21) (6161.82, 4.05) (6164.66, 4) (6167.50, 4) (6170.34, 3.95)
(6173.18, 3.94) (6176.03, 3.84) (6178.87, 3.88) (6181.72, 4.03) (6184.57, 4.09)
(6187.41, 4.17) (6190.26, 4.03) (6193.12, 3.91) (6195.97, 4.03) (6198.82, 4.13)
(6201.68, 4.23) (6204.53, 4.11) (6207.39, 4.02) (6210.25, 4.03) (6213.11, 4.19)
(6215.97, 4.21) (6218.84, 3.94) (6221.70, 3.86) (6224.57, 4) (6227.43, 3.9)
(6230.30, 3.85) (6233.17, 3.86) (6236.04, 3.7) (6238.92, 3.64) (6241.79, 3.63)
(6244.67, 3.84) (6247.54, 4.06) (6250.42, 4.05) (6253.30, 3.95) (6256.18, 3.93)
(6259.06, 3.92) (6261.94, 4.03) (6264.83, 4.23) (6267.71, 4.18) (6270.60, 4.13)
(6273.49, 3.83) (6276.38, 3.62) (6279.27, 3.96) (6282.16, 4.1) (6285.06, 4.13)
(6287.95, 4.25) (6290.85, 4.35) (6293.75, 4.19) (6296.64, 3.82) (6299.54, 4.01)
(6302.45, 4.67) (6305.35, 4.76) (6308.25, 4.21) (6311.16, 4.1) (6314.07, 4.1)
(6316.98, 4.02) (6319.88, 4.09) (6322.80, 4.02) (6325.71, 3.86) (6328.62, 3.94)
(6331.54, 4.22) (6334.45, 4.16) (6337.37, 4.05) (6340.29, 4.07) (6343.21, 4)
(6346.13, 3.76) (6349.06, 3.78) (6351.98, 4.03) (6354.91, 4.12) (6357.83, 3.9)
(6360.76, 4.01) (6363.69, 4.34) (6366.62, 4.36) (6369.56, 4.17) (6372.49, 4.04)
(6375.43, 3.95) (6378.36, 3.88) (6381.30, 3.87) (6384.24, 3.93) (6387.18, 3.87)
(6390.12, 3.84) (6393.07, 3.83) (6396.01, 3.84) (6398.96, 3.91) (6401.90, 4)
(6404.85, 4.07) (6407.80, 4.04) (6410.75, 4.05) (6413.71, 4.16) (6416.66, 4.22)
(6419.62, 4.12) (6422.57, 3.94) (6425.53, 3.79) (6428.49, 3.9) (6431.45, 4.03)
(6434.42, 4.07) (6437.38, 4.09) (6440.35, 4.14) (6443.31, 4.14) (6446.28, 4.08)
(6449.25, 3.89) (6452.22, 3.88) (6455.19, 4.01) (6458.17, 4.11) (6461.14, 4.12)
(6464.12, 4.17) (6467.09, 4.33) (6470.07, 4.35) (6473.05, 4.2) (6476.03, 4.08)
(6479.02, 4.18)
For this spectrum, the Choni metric 1.127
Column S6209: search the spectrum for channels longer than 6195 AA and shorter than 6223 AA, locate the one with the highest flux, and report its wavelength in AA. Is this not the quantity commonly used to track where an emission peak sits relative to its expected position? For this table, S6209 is 6201.68 AA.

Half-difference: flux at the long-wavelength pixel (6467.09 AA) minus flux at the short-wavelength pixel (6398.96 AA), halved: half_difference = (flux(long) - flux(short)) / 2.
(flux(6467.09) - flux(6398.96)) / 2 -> 0.21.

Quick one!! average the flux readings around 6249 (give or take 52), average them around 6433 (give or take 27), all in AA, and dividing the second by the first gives 1.01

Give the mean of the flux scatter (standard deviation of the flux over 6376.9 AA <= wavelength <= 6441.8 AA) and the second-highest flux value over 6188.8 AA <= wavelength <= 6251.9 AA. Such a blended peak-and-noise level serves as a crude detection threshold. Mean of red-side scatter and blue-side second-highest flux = 2.17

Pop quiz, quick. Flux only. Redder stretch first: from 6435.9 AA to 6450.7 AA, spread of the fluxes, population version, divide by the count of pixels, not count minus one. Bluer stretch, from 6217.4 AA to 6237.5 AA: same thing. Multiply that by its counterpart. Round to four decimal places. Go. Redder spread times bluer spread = 0.0080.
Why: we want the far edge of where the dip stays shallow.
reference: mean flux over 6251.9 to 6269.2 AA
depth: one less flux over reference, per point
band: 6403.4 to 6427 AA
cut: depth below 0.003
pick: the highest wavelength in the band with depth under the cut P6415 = 6419.62 AA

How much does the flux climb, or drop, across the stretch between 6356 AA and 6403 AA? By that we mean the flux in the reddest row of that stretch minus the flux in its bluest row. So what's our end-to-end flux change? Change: 0.10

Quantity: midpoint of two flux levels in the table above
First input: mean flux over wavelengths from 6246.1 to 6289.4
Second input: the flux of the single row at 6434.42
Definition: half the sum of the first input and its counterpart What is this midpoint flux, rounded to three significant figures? 4.05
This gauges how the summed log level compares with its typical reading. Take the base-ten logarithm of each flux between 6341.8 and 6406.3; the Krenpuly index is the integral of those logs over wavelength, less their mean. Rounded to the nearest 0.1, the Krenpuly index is 38.1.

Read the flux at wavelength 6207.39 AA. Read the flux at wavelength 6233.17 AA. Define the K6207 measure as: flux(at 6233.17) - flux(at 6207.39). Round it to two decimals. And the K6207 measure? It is -0.16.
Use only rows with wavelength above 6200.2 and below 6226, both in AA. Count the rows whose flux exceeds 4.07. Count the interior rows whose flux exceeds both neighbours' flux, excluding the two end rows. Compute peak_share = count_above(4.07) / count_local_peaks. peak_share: 4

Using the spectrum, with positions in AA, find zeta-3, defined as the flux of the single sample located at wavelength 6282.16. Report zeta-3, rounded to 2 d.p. 4.10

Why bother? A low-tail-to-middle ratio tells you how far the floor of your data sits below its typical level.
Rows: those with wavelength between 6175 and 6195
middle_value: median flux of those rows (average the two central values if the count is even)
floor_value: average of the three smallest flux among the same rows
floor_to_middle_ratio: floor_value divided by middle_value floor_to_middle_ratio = 0.962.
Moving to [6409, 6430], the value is 0.957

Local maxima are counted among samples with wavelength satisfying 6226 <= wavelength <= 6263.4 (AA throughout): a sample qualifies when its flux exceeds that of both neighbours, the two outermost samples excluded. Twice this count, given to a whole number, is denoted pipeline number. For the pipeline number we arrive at 4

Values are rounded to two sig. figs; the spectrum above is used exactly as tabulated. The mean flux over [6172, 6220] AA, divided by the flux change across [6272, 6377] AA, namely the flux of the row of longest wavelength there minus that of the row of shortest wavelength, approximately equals 34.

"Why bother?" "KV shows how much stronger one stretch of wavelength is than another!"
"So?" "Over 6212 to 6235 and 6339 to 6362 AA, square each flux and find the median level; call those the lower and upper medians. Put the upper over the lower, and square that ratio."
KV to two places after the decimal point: 1.09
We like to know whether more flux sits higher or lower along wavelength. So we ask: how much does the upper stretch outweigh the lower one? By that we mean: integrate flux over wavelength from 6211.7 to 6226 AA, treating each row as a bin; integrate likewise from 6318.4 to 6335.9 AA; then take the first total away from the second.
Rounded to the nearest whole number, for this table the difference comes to 13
